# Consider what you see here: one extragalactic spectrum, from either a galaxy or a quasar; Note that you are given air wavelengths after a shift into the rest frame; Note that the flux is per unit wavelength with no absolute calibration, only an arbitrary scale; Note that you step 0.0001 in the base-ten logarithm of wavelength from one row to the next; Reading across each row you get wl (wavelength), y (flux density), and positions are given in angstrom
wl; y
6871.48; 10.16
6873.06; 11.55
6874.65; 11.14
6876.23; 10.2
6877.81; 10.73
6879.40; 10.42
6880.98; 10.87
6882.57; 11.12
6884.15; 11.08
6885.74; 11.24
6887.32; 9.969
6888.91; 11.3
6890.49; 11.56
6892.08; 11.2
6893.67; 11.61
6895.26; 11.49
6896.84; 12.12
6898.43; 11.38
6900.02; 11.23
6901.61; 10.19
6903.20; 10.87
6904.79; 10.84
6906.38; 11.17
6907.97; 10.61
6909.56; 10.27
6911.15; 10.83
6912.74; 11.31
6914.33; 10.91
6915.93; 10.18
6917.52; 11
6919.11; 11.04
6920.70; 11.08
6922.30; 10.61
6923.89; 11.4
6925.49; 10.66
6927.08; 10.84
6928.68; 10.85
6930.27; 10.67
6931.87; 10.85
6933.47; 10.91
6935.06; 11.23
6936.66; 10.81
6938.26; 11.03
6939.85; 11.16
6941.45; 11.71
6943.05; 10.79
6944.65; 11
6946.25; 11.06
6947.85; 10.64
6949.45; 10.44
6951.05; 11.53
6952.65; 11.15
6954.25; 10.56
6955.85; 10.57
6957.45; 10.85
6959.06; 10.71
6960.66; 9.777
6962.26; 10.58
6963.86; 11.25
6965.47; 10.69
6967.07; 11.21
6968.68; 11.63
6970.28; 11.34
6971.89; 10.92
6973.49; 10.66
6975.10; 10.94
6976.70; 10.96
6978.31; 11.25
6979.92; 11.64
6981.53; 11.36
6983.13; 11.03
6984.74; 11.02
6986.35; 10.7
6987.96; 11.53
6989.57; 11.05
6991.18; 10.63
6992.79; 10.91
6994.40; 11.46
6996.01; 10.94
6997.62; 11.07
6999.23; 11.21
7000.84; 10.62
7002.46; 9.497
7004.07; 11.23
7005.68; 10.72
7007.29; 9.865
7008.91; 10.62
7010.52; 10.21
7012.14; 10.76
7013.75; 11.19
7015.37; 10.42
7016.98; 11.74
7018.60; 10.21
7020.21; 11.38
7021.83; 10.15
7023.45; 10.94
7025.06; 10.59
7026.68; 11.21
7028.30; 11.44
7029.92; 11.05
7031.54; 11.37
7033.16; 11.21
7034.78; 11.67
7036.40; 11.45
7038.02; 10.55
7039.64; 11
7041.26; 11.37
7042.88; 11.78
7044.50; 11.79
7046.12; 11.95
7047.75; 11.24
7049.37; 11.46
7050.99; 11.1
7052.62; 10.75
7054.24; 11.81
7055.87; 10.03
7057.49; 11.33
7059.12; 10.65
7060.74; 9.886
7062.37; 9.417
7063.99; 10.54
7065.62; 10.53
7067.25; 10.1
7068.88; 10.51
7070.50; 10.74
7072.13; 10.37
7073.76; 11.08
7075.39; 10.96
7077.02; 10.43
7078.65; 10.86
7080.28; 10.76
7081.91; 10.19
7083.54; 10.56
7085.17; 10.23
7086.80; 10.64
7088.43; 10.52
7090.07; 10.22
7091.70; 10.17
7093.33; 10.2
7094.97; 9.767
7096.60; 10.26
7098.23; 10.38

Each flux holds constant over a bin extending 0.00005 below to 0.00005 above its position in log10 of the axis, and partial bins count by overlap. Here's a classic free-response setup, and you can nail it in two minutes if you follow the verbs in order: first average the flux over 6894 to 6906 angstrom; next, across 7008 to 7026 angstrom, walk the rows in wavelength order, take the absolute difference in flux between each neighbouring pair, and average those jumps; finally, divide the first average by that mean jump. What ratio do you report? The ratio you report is 13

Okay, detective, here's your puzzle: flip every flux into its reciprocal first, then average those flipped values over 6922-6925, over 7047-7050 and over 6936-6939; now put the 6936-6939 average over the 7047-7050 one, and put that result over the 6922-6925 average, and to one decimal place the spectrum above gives 11.4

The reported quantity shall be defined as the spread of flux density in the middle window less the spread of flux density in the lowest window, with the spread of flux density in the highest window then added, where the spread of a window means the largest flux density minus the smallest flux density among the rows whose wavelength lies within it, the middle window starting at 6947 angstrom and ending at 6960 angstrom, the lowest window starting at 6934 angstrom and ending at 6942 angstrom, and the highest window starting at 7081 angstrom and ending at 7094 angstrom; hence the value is 0.7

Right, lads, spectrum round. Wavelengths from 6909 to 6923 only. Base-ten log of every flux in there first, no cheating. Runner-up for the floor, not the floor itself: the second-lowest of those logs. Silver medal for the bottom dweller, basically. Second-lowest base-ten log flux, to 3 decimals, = 1.012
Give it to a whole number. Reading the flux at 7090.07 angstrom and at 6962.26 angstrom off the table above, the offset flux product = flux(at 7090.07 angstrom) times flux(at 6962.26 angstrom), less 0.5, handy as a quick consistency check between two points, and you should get 108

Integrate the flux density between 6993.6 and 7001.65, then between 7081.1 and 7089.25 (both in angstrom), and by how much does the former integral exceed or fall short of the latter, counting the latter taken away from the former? 4.0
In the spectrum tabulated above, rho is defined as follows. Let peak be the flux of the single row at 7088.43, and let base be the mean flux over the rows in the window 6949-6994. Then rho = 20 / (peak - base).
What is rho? -45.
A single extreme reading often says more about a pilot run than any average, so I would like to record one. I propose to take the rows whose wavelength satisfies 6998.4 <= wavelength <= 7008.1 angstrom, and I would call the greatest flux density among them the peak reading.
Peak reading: 11.23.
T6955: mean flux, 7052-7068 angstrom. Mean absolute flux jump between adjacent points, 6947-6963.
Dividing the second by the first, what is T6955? 0.047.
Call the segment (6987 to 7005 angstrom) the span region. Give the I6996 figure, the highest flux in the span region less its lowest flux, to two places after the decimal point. 2.03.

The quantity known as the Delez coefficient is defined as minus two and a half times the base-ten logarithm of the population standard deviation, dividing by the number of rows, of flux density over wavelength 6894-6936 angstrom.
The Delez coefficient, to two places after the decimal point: 0.95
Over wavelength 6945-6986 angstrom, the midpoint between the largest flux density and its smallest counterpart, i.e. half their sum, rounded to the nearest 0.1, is 10.7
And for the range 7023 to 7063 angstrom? 10.7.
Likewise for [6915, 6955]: 10.9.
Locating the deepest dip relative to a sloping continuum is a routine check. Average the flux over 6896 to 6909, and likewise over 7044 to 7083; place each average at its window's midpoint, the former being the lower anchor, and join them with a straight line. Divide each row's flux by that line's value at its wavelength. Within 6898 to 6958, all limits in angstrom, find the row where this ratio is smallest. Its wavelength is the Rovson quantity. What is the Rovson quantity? 6901.61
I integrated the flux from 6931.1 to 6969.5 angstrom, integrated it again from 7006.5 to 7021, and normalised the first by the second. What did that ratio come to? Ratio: 2.7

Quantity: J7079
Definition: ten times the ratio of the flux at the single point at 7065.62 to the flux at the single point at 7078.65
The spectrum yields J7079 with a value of 9.7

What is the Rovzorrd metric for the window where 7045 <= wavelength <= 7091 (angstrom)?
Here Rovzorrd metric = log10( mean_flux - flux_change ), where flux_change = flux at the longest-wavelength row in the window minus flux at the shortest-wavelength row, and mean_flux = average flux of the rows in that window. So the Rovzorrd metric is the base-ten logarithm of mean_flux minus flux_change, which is 1.09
